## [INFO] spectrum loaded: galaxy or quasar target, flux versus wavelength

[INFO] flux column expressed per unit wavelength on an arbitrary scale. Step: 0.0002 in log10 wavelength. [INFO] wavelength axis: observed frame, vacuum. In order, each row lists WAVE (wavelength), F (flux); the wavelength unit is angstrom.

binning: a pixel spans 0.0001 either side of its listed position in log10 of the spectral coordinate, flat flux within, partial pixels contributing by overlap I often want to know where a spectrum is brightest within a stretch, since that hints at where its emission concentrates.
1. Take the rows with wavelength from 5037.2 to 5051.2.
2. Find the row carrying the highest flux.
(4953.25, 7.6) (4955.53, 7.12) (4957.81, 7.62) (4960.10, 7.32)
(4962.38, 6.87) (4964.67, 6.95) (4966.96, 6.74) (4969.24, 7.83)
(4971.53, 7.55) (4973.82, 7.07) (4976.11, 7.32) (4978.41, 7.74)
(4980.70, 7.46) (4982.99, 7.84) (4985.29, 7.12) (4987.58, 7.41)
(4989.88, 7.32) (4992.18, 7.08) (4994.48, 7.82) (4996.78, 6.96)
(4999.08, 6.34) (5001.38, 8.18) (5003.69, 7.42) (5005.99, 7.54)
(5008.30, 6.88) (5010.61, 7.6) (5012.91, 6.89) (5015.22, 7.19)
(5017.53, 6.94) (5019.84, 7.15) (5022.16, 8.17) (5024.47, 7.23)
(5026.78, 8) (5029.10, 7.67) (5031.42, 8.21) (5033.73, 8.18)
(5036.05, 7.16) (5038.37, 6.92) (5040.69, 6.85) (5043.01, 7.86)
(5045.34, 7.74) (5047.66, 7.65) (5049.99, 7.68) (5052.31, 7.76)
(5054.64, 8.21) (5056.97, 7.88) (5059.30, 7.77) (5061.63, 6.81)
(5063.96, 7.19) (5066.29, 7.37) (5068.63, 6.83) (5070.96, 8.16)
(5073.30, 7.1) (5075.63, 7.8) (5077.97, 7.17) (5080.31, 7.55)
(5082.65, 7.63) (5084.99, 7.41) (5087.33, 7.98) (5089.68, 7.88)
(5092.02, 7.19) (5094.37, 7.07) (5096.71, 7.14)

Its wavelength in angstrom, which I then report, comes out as 5043.01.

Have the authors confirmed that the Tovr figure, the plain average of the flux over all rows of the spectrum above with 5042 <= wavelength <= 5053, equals 7.7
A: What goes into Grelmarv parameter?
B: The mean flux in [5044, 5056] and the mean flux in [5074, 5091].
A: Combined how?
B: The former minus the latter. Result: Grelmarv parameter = 0.2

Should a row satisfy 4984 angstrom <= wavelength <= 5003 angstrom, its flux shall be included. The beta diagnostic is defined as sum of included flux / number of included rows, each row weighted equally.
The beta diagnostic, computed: 7.28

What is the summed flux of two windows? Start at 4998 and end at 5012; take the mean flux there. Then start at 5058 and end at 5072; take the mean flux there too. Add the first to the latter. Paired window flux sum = 14.7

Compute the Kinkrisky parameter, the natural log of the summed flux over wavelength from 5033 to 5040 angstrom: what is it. 3.10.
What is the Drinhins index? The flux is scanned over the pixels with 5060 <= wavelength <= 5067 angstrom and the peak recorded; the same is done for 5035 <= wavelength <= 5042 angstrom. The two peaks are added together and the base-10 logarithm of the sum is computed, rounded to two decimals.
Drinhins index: 1.16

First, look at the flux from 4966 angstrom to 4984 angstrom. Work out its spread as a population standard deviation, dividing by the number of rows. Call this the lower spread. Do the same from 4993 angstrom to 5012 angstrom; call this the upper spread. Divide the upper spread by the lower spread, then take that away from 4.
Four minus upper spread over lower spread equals 2.49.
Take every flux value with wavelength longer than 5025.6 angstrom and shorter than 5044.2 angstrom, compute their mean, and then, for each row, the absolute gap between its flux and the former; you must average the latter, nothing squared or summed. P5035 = 0.47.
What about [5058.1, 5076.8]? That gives 0.40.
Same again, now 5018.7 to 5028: 0.45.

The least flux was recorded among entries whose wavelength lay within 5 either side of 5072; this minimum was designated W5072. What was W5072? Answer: 6.83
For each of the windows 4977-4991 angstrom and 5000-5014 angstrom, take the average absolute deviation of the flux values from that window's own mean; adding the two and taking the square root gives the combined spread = 0.75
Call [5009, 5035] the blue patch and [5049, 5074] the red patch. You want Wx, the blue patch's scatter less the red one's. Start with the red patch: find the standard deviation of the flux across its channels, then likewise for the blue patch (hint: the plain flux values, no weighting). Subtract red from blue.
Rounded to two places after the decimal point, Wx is 0.02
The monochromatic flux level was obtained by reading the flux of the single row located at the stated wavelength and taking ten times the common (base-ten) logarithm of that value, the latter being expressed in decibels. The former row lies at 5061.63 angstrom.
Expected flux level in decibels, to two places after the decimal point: 8.33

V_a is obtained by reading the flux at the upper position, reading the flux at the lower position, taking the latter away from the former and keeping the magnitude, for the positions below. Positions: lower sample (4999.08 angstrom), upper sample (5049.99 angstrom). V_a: 1.34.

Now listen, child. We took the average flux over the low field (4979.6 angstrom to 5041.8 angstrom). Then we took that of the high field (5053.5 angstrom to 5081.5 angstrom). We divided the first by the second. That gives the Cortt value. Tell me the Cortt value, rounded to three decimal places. 0.987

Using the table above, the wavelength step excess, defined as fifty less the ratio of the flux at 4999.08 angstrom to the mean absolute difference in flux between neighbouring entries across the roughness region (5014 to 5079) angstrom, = 37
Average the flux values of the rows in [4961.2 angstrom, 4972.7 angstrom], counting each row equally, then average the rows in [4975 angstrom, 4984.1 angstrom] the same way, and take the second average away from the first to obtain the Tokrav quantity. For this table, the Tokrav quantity -0.40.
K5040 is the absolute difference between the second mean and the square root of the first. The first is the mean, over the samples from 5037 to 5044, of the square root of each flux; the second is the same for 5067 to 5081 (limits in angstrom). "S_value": 1.09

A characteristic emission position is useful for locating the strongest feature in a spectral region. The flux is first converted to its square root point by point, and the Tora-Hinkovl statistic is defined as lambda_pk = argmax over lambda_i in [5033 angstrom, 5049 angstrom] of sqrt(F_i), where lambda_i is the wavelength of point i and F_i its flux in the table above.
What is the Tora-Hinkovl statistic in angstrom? 5033.73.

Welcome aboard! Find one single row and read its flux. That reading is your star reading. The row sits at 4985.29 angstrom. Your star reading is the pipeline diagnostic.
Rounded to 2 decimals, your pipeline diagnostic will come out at 7.12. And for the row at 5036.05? 7.16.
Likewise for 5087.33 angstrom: 7.98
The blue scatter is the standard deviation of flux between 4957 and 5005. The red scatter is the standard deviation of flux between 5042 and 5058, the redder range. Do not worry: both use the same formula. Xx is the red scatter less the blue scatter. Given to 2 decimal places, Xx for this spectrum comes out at -0.25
